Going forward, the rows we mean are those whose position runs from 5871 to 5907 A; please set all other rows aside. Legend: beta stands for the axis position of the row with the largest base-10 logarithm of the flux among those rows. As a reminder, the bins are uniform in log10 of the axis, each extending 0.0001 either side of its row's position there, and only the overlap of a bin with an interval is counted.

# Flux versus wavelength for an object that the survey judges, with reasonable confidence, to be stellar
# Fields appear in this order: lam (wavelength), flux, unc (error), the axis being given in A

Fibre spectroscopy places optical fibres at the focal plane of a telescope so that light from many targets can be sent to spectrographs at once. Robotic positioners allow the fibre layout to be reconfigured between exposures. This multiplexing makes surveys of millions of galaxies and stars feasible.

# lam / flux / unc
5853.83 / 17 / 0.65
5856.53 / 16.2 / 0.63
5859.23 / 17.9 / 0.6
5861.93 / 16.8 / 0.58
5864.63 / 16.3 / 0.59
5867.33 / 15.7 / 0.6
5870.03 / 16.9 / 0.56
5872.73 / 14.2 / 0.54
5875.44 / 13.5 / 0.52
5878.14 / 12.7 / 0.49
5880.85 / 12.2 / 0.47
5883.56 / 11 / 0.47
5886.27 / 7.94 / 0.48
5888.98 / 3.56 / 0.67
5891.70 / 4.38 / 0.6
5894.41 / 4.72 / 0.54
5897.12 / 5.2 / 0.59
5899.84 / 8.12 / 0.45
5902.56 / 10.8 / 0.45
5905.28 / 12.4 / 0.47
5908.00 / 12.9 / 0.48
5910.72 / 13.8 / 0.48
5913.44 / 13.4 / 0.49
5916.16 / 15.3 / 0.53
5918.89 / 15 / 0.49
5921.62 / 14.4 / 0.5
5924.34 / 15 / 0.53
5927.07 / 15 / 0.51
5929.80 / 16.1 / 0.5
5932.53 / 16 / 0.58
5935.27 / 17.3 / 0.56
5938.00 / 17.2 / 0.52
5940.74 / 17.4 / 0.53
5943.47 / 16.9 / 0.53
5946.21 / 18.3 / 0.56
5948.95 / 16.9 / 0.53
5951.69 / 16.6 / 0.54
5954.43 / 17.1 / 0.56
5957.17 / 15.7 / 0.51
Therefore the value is 5872.73 A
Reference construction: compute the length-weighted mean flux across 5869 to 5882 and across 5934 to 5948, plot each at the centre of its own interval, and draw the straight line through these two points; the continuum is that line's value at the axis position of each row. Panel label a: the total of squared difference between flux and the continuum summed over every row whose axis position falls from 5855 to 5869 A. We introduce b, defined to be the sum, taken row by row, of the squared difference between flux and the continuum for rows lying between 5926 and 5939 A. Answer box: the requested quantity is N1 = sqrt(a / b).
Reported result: 4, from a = 64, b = 4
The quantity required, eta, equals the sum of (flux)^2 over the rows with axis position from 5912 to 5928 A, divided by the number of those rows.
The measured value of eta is 216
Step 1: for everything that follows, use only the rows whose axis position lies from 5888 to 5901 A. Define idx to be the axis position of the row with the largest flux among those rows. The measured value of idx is 5899.84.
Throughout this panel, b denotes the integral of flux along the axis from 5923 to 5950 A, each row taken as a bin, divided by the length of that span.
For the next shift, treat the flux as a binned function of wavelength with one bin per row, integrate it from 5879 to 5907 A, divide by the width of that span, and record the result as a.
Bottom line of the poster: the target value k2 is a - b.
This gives -8.4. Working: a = 8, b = 17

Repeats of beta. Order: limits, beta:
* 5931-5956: 5946.21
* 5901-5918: 5916.16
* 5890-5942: 5940.74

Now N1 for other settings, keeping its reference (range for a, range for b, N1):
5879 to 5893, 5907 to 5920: 4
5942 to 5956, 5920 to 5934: 1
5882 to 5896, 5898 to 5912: 2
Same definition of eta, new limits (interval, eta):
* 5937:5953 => 297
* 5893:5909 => 92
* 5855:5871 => 277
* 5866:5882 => 204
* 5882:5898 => 44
